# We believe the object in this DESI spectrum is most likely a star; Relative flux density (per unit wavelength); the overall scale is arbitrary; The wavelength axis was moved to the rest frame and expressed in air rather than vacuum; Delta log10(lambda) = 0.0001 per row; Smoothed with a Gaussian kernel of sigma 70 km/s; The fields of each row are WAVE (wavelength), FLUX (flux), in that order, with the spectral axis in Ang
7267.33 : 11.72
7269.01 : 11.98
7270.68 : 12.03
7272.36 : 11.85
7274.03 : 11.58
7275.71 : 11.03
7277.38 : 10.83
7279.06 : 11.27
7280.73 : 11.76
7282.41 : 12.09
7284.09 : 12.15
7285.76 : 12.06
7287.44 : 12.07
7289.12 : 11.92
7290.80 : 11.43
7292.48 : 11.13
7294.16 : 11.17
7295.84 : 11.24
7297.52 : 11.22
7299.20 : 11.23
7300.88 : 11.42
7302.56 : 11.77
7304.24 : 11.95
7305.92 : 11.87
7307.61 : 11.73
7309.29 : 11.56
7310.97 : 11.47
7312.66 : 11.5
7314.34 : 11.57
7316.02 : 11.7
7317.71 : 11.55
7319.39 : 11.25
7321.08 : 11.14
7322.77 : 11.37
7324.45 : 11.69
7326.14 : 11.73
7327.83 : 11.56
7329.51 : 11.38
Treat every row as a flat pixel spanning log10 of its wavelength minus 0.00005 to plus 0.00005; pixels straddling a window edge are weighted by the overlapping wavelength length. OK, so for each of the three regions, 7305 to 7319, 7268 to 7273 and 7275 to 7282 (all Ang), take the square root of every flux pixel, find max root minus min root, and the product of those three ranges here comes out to 0.0002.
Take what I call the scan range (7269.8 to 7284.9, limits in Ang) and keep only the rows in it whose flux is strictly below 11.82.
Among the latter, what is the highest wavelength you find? 7280.73 Ang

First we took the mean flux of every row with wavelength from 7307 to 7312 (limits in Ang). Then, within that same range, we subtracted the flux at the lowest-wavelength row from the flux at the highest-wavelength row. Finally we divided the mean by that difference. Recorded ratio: -45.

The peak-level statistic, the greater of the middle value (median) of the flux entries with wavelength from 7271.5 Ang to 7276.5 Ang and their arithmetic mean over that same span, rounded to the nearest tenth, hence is 11.6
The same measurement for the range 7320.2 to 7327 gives 11.5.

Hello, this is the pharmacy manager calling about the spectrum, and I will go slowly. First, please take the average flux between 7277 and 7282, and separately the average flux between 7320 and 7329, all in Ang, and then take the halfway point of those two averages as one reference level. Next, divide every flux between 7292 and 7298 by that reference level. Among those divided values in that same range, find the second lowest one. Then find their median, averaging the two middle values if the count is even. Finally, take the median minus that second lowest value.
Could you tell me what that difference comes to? 0.0022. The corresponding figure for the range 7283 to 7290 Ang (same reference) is 0.0004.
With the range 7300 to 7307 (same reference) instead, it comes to 0.0044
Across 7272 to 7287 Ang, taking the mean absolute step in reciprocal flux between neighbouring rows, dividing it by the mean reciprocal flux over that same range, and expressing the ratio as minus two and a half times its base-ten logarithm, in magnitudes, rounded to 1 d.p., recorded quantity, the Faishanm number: 3.9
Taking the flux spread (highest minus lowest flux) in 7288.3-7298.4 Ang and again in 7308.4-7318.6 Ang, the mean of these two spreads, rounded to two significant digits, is 0.51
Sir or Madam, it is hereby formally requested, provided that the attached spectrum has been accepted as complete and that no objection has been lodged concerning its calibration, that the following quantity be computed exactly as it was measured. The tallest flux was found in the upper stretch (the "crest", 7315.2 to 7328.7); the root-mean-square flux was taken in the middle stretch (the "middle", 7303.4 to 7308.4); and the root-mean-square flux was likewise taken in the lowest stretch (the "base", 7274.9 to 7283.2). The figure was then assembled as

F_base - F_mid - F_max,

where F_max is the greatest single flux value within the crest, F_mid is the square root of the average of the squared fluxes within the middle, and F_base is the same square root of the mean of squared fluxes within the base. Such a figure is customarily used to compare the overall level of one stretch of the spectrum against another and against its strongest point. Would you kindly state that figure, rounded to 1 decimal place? -12.2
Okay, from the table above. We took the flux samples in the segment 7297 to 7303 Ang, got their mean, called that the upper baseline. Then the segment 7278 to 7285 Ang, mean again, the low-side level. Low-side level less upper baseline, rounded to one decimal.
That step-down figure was 0.4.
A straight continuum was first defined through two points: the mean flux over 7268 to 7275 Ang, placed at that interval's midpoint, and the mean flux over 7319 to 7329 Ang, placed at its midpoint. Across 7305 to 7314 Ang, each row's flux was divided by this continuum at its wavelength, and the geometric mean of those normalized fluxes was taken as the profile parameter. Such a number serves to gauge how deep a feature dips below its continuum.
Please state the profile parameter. 1.005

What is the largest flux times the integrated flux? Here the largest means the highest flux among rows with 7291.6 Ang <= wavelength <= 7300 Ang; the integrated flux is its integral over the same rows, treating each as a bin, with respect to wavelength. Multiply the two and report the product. 1057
